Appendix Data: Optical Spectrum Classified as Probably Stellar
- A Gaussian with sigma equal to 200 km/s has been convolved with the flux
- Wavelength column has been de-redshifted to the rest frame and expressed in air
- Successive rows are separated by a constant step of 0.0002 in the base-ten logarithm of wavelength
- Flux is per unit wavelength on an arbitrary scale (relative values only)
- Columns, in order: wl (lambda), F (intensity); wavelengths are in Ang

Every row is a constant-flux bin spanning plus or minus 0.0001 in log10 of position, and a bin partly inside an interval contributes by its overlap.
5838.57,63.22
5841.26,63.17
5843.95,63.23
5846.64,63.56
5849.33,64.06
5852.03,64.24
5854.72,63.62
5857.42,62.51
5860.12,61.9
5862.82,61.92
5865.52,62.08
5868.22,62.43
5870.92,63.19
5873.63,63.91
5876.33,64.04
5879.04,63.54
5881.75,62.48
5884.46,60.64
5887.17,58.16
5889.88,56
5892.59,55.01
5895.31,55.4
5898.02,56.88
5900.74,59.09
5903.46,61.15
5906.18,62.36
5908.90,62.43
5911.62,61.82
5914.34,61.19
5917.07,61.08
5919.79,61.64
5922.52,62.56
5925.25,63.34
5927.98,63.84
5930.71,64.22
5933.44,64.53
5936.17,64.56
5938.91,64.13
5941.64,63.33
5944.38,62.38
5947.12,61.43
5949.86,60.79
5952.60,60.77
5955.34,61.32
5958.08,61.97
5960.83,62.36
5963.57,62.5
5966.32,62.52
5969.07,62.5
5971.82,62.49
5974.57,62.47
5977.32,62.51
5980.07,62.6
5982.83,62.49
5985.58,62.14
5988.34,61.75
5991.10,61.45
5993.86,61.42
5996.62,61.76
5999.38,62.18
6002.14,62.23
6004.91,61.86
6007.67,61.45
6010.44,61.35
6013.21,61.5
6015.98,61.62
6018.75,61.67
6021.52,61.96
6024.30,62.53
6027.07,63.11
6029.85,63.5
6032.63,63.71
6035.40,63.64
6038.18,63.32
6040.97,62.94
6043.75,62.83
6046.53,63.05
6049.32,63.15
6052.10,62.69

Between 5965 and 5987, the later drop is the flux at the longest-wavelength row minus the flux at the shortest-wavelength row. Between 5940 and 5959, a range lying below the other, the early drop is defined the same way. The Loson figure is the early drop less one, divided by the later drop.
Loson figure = 6.2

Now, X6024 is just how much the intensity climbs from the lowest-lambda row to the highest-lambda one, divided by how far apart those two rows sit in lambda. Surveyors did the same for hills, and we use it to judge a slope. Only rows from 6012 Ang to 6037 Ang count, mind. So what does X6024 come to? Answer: 0.10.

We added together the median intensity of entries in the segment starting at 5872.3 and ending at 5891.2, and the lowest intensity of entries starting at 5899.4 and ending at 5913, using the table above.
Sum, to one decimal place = 121.6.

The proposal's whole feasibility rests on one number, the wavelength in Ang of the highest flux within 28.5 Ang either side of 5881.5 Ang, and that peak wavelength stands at 5876.33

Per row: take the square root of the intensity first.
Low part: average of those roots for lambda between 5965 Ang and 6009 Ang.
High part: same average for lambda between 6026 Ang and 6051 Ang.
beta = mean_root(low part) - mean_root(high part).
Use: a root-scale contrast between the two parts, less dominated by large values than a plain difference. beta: -0.07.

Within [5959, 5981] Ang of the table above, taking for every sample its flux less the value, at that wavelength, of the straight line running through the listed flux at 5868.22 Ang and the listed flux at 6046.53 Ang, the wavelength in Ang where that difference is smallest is 5960.83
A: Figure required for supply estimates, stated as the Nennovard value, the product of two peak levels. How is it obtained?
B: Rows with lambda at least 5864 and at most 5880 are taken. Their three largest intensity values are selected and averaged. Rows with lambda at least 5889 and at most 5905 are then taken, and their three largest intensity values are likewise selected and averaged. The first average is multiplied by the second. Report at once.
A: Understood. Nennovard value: 3769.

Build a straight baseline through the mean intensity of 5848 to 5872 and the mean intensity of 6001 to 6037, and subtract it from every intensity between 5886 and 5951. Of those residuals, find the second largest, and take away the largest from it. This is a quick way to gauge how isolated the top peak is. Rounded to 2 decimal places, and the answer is -0.04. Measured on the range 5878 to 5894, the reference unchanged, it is -1.05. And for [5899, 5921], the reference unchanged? -0.08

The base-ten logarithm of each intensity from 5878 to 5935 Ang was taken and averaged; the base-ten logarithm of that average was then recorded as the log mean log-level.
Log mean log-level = 0.251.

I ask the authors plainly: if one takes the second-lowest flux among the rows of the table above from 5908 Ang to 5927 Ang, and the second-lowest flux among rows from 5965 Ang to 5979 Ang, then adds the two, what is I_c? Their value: 124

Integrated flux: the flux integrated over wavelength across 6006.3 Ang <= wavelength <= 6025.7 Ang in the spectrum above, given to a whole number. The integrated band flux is 1197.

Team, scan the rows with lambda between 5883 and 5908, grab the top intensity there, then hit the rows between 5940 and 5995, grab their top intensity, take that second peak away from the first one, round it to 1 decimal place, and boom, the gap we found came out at -1.0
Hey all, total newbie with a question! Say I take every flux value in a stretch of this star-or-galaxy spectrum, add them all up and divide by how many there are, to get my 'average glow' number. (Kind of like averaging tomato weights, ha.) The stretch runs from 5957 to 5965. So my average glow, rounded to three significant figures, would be 62.3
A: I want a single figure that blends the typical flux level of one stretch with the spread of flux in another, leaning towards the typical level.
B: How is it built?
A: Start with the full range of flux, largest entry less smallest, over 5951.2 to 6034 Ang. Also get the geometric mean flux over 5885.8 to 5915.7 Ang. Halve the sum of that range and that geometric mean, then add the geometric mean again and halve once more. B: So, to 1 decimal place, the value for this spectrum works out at 45.0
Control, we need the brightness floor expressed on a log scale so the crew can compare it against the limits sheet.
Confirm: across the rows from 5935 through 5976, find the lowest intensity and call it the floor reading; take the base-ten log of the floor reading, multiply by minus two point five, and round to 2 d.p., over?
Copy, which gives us -4.46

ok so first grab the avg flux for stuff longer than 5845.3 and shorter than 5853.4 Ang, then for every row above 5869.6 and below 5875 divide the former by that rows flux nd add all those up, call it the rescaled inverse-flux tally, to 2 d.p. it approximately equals 2.01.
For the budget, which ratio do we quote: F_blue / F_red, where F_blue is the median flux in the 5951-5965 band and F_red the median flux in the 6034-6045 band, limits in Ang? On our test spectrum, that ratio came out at 0.982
